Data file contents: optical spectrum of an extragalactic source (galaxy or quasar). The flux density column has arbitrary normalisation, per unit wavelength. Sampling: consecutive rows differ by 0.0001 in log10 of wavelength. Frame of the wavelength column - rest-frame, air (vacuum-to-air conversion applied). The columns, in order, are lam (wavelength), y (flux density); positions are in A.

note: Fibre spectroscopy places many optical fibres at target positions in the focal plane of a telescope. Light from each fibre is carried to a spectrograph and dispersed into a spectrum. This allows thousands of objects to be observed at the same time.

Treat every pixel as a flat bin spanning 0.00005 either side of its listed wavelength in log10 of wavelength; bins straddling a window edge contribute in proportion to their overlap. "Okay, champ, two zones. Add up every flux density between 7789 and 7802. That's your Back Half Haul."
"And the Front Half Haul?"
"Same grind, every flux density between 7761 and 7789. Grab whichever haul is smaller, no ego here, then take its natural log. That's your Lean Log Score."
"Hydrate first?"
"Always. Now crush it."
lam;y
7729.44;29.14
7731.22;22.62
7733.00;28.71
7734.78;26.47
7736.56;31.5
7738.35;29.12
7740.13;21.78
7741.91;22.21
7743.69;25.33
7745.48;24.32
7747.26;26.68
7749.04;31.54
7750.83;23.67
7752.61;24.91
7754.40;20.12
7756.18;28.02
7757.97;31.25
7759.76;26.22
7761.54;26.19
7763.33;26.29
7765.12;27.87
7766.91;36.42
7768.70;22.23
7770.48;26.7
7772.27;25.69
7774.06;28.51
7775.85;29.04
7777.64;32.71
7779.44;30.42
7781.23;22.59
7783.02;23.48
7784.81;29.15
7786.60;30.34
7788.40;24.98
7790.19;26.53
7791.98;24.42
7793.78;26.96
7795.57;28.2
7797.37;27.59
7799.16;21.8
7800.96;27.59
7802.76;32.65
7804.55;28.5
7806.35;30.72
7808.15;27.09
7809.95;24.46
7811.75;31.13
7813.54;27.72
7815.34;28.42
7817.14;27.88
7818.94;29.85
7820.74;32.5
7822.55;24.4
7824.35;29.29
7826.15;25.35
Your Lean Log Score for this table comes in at 5.21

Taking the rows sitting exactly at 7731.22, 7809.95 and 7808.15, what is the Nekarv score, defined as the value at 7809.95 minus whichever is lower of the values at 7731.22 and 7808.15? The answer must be 1.8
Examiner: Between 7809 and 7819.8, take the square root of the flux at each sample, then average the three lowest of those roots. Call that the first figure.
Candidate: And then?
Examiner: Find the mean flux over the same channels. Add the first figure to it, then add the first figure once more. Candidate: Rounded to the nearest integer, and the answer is 39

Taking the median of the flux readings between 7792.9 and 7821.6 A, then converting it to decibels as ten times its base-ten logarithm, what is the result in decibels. 14.5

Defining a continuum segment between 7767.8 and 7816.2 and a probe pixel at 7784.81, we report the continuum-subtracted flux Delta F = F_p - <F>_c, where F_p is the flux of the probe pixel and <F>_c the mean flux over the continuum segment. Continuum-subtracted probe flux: 2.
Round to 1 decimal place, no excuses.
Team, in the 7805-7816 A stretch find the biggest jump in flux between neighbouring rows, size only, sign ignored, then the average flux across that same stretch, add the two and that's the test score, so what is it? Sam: 34.9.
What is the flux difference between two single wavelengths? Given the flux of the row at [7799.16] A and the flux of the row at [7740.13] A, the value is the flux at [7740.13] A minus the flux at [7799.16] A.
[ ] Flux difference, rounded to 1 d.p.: 0.0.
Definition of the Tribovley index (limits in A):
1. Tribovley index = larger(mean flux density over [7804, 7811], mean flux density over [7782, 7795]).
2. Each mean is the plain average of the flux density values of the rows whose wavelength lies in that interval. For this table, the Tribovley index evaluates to 27.7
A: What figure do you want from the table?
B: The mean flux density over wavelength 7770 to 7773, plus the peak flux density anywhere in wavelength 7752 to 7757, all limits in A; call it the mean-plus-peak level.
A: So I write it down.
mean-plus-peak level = 54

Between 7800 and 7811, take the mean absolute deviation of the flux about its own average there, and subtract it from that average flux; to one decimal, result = 26.4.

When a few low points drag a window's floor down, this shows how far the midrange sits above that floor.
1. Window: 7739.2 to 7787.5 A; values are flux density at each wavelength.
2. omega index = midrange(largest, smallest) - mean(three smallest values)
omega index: 6.9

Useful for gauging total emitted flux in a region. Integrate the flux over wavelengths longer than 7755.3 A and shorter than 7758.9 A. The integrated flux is 106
